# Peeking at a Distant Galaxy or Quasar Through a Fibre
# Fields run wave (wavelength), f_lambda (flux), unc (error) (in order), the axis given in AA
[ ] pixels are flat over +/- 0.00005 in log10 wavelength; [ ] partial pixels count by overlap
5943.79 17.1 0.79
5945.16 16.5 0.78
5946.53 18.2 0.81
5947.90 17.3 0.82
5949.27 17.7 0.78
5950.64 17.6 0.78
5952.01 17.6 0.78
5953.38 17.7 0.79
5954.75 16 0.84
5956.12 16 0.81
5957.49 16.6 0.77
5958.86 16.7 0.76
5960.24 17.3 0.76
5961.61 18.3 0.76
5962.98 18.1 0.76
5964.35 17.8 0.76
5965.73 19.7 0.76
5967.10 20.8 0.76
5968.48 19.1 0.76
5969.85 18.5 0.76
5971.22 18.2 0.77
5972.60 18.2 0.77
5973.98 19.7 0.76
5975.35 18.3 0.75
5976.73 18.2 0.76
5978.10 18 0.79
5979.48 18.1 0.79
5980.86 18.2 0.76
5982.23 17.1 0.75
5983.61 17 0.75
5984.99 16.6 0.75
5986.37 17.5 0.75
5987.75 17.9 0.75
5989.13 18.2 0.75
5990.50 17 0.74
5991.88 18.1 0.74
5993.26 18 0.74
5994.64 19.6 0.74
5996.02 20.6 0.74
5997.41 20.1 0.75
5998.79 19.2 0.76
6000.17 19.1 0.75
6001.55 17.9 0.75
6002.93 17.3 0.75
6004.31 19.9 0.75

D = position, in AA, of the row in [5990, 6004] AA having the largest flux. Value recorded 5996.02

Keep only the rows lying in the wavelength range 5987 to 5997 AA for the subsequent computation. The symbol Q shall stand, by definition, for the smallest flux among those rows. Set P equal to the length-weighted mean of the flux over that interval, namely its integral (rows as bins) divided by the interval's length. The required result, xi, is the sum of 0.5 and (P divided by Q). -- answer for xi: 1.59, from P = 18.5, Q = 17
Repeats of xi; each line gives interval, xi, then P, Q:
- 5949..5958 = 1.56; 17.0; 16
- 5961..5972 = 1.56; 18.8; 17.8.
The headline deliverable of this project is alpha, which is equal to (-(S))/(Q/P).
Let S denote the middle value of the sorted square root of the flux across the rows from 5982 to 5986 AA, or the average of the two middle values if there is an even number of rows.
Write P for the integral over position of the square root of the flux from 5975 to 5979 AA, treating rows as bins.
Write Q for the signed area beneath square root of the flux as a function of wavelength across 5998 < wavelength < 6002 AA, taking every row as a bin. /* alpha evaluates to -4.04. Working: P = 17.0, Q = 17.4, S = 4.12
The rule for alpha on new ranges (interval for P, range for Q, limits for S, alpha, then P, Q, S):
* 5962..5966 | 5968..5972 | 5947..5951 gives -4.17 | 17.2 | 17.3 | 4.20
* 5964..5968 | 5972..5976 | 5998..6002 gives -4.45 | 17.6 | 17.3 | 4.37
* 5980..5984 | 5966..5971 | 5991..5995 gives -3.23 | 16.7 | 22.0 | 4.25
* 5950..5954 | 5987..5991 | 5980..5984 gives -4.12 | 16.8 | 16.9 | 4.14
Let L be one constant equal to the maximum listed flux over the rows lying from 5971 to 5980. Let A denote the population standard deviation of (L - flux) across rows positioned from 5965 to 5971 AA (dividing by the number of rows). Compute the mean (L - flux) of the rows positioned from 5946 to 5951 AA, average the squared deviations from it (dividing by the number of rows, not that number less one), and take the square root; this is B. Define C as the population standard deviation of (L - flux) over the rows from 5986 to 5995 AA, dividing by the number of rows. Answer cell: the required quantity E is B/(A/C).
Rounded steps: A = 0.85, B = 0.32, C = 0.74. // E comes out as 0.3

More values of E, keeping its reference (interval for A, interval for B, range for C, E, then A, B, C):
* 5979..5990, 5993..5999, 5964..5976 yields 1.4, 0.58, 0.89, 0.92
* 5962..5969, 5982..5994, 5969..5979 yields 0.3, 1.09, 0.55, 0.53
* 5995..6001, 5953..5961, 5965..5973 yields 0.9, 0.63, 0.63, 0.93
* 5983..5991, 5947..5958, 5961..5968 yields 1.4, 0.56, 0.70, 1.14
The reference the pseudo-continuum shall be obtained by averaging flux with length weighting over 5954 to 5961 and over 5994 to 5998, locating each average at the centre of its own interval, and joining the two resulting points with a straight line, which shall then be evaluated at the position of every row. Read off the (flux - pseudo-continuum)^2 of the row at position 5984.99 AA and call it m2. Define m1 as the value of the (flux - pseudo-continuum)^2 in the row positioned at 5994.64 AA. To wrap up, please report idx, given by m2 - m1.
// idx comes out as 6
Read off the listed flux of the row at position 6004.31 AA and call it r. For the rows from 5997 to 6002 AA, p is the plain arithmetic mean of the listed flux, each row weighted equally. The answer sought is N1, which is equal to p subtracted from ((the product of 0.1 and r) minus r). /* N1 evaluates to -37.0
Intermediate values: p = 19.1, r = 19.9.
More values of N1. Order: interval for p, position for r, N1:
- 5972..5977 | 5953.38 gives -34.5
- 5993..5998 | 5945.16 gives -34.4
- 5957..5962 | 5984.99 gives -32.2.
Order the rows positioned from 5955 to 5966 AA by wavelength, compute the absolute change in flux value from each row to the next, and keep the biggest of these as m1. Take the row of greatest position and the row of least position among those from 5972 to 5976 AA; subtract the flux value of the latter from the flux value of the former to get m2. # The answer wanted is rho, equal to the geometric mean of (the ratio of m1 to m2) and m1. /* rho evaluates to 6.0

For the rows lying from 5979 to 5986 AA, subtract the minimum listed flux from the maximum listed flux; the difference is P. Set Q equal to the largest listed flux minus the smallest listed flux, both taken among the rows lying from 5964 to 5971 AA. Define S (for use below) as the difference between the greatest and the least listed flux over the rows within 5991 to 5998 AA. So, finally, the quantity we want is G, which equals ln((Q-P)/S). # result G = -0.6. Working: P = 1.60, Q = 3.0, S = 2.6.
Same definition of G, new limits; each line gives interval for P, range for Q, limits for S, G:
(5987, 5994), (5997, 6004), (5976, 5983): 0.4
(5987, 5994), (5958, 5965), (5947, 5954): 0.0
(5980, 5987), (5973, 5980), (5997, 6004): -3.3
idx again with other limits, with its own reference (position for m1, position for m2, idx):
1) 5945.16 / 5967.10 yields 10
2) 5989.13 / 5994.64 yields -1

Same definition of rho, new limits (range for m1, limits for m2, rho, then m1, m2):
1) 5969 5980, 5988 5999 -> 1.5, 1.5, 1.0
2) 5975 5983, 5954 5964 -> 0.8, 1.1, 2.1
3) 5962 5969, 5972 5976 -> 6.0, 1.9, 0.1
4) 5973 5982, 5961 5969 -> 1.6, 1.4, 0.8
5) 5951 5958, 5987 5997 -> 1.0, 1.7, 2.7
